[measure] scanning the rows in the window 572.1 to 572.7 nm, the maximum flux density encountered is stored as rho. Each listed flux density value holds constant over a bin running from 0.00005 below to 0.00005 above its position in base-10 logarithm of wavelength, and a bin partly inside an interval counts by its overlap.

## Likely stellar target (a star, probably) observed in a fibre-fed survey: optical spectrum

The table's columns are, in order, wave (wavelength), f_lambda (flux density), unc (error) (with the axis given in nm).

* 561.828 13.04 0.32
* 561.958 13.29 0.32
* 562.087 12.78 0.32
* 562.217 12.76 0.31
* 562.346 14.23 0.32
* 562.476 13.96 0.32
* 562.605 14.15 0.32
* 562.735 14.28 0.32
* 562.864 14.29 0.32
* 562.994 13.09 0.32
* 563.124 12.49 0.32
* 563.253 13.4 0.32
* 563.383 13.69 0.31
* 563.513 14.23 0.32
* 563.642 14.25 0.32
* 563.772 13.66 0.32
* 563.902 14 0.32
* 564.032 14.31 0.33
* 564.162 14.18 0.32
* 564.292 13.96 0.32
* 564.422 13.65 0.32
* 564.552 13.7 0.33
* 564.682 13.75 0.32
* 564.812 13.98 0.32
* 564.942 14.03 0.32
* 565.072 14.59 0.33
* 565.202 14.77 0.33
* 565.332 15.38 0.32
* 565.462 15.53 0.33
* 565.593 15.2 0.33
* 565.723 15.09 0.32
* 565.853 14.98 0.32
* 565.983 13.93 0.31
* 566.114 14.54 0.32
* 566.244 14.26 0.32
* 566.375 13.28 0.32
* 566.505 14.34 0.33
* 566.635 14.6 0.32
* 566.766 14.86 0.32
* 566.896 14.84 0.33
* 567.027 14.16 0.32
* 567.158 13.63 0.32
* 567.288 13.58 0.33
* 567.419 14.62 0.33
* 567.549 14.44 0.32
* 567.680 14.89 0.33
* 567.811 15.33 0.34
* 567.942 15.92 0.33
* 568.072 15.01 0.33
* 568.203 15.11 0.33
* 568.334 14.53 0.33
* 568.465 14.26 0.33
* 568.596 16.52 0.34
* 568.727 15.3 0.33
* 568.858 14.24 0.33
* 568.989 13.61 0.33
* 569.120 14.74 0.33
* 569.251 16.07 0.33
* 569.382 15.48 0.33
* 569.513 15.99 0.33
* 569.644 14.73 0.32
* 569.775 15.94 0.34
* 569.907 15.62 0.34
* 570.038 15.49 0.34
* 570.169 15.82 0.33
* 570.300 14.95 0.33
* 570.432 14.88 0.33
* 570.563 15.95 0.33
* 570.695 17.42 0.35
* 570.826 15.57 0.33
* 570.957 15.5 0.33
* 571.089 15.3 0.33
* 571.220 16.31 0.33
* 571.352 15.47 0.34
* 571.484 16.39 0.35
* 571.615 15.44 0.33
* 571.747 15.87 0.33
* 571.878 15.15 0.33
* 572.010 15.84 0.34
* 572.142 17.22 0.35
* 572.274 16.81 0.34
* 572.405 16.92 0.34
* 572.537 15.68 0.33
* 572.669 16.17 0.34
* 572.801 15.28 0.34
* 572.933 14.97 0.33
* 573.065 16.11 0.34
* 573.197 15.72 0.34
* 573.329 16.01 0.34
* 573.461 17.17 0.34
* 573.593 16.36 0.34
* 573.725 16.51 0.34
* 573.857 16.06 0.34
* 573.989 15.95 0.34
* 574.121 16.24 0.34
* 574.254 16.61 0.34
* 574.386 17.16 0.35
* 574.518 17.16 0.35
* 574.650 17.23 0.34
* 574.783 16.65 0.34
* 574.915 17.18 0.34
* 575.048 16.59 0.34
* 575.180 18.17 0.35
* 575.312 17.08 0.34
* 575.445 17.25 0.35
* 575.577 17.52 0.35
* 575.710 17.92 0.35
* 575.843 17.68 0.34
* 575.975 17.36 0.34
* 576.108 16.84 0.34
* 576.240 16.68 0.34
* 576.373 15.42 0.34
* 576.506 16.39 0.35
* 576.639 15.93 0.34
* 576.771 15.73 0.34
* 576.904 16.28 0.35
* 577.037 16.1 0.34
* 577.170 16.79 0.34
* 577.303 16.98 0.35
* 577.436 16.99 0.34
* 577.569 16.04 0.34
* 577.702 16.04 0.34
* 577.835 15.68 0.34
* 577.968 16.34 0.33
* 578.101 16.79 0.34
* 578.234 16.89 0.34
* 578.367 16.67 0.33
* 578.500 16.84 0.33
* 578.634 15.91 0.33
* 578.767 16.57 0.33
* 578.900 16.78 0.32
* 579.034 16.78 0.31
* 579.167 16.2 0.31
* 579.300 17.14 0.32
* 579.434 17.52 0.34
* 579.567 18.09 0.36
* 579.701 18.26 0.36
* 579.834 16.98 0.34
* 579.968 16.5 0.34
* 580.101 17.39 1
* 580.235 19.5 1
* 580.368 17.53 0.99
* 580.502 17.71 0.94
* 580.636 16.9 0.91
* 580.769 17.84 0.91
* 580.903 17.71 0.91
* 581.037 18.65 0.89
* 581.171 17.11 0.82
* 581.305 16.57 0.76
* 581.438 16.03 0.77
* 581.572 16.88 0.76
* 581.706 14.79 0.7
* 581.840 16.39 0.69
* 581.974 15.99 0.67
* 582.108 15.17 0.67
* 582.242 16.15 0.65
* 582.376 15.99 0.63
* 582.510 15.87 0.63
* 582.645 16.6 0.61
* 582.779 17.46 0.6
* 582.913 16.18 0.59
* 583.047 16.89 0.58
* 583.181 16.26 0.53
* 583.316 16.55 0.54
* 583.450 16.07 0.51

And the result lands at 17.22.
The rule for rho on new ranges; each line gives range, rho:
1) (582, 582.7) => 16.6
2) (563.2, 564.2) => 14.31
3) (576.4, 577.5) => 16.99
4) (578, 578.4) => 16.89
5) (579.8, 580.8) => 19.5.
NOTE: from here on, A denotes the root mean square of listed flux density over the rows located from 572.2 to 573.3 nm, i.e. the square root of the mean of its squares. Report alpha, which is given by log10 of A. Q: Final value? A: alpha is 1.20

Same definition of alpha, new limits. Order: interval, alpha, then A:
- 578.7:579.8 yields 1.24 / 17.2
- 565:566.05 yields 1.17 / 14.9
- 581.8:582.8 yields 1.21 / 16.2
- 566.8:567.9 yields 1.16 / 14.4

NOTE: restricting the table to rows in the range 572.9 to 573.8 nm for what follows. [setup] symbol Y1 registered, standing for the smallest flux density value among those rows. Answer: 14.97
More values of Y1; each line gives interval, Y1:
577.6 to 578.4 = 15.68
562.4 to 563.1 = 13.09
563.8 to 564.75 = 13.65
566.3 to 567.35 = 13.28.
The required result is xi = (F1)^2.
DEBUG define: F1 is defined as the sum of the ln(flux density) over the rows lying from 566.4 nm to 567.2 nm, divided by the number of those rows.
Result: 7.11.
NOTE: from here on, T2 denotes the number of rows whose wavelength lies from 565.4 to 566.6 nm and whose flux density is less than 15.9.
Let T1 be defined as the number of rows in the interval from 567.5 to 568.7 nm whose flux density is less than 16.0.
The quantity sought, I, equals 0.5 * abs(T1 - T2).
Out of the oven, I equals 0.5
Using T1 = 8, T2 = 9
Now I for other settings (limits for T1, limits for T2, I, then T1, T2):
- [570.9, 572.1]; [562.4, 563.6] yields 1.0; 7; 9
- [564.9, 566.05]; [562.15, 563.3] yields 0.0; 9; 9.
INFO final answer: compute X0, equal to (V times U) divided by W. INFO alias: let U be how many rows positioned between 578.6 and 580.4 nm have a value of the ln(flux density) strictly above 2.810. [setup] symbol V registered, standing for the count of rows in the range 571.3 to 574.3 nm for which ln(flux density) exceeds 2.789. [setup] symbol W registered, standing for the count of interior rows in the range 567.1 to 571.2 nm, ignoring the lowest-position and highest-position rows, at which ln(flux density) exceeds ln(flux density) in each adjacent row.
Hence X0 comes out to 8.9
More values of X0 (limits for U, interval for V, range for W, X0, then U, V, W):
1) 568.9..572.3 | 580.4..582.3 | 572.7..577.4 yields 3.0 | 3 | 9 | 9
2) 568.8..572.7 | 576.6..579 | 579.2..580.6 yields 22.0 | 4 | 11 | 2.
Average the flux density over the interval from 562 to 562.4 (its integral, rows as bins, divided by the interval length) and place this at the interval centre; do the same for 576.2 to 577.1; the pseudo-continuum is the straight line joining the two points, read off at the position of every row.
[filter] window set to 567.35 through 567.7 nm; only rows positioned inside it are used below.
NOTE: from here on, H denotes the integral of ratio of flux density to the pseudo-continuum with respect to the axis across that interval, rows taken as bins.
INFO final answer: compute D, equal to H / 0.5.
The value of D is 0.72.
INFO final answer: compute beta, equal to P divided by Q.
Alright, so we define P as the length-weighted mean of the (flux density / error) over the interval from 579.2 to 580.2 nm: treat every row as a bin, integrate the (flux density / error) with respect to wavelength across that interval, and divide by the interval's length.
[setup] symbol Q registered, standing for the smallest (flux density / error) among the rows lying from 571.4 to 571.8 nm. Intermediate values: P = 45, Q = 46.8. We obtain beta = 0.969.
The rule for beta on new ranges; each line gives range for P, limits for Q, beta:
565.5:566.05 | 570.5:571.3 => 0.997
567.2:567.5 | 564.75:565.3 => 0.984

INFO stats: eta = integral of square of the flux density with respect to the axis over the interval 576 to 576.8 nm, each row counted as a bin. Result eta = 212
